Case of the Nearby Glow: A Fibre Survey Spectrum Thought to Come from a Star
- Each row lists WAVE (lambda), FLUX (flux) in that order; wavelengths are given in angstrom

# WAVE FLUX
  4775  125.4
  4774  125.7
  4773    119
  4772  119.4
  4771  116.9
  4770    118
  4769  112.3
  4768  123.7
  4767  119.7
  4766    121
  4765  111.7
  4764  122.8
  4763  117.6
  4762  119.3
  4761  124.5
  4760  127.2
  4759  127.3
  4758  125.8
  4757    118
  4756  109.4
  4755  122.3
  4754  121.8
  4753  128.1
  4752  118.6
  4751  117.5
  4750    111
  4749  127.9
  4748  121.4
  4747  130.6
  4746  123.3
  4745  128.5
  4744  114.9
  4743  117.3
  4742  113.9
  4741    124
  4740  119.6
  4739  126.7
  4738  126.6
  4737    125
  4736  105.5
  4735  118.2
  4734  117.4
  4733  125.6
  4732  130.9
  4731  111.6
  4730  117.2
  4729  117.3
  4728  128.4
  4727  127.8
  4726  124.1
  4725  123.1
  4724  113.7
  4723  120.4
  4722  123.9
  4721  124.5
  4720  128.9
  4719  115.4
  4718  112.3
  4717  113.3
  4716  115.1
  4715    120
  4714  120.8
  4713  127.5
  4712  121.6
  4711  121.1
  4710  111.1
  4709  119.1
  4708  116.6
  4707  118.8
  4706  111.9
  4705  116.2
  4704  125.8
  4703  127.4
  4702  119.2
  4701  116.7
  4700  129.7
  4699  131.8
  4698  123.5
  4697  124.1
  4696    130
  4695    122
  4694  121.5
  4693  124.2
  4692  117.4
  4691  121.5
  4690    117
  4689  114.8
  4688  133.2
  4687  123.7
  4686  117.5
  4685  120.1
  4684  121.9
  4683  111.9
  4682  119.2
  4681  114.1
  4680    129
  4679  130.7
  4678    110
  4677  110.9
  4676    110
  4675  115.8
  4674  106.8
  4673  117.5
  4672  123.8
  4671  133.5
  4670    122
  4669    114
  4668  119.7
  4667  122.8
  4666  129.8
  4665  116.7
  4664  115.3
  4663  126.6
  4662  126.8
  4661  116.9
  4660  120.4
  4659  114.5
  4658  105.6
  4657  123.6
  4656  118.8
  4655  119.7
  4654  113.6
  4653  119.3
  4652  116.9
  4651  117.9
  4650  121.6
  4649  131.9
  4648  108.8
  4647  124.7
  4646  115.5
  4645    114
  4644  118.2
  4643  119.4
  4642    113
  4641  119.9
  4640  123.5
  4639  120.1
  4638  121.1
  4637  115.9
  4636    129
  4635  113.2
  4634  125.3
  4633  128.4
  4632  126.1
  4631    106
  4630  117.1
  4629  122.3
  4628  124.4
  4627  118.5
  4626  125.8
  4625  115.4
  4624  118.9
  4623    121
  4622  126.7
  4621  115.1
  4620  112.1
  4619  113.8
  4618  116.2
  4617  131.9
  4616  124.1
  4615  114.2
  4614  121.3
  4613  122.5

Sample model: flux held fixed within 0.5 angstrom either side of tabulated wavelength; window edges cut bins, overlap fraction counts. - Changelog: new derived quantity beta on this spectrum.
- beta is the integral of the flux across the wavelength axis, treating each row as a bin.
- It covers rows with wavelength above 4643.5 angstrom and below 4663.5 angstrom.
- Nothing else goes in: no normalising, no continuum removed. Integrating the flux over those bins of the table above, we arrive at 2375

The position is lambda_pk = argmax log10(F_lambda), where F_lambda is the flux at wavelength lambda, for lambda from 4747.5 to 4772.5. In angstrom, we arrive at 4753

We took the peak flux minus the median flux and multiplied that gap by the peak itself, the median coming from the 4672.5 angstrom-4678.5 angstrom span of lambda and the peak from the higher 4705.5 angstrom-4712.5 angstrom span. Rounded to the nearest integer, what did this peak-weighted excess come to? 1356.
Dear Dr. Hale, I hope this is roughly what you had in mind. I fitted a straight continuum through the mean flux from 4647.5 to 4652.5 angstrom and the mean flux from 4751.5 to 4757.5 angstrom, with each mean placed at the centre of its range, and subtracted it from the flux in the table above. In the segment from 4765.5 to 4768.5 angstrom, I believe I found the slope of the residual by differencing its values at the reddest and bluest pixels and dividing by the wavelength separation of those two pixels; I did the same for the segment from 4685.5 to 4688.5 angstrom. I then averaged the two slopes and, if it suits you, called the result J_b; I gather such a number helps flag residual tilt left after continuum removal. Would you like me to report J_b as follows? 4.6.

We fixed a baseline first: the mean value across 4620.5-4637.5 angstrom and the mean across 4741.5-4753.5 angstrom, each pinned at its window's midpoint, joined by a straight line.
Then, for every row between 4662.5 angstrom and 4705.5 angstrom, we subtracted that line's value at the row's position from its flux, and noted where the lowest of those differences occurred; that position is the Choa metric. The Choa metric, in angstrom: 4674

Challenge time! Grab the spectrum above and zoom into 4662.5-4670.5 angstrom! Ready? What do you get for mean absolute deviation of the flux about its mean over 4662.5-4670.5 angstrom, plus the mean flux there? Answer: 125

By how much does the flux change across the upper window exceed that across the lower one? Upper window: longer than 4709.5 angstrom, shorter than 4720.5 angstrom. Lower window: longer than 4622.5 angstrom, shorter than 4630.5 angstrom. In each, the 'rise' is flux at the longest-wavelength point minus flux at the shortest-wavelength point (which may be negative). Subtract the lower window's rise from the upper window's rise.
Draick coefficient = 22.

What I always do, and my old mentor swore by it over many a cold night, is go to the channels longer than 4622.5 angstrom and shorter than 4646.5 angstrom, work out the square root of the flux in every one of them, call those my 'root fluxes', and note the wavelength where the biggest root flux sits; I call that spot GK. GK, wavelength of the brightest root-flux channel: 4636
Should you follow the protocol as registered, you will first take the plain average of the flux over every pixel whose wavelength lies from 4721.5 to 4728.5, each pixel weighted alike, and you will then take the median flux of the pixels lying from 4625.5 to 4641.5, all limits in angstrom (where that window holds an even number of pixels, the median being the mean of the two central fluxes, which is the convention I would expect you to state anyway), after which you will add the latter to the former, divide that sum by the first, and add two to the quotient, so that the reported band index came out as 3.989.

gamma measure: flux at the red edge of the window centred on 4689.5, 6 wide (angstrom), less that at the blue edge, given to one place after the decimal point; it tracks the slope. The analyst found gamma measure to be -6.3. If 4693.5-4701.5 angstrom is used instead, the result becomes -4.8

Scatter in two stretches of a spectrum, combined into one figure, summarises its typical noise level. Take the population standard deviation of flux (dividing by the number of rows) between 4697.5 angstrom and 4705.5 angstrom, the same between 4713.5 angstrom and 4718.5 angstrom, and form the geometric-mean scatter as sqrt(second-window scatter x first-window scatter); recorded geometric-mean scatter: 4.4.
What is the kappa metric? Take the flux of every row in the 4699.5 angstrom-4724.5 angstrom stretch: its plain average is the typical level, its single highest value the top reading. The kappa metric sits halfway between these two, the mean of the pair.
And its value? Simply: 125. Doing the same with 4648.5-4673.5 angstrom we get 127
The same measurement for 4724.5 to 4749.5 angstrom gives 126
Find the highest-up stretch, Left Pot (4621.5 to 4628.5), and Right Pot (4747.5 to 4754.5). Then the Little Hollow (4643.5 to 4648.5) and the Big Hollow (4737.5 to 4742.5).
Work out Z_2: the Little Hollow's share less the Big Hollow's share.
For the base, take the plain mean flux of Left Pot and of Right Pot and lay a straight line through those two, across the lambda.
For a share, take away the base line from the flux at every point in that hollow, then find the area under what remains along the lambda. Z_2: -32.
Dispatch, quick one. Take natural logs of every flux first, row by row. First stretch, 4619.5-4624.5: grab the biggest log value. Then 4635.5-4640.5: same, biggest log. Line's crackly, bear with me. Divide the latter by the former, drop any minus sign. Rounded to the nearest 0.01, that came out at 1.00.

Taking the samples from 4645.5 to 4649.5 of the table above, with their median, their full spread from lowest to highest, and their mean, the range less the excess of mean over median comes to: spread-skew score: 23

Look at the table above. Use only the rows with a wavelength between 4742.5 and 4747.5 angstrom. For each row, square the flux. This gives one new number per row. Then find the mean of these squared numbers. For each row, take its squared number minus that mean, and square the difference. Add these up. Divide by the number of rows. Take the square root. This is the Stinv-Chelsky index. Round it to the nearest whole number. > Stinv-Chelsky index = 1498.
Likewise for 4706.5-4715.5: 981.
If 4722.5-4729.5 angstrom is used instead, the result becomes 1209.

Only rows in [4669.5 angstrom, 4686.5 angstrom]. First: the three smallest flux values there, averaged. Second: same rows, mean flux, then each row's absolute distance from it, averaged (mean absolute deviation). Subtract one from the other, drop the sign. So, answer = 103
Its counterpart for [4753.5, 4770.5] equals 107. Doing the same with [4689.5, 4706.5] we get 110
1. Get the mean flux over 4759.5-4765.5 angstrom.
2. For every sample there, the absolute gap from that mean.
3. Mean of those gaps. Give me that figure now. 4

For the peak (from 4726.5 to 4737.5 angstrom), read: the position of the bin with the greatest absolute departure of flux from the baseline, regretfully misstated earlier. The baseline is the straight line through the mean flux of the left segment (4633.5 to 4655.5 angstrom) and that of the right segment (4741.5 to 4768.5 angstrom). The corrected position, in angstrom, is 4736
